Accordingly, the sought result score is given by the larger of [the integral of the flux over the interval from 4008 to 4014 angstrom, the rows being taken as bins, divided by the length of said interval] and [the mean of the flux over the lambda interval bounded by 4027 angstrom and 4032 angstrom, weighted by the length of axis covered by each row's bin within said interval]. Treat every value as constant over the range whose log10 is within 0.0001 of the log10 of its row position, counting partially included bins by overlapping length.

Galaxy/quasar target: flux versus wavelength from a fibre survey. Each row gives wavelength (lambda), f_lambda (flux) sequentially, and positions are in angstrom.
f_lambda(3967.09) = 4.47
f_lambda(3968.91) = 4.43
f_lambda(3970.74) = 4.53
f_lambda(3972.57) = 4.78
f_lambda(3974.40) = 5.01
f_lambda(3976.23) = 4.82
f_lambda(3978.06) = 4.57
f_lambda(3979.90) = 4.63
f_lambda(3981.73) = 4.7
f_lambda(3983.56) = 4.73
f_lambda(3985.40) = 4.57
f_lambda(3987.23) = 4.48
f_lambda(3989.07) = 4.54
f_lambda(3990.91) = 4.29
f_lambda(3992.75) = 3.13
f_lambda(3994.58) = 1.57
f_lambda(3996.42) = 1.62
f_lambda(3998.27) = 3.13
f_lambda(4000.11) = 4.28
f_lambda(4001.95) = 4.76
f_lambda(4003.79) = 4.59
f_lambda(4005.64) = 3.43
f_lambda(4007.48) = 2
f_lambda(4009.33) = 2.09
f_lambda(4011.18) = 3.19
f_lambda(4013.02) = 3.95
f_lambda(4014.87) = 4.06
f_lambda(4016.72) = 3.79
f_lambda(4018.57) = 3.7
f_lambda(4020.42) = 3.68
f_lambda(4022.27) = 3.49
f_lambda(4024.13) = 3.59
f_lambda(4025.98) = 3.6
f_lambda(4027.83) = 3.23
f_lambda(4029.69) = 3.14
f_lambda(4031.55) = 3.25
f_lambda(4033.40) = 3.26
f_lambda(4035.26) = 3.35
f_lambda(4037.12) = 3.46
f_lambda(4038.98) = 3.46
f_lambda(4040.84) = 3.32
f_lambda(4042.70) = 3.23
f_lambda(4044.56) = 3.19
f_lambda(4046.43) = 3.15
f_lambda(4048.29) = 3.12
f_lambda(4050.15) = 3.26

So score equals 3.20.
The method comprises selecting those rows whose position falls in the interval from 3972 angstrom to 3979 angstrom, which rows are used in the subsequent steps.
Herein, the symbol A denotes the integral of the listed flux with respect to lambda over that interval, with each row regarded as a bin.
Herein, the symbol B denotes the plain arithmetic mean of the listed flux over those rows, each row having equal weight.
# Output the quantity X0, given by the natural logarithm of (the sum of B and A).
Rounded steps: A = 34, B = 4.8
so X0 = 3.65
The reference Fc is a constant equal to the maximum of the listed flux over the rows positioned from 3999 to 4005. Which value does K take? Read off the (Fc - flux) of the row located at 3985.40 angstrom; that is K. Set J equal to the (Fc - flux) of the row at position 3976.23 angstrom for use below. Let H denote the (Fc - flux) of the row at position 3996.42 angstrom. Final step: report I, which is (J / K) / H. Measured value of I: 0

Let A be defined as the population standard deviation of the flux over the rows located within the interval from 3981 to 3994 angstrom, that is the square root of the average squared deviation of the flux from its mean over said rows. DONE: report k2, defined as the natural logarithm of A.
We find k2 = -0.7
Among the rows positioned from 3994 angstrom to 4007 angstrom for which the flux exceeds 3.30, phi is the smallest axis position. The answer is 4000.11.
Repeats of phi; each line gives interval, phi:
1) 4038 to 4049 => 4038.98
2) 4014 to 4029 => 4014.87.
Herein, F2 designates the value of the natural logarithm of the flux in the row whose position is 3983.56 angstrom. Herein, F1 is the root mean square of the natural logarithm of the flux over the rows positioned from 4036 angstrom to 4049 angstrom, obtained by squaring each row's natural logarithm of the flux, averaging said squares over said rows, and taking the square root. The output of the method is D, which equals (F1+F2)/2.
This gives 1.37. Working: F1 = 1.19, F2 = 1.55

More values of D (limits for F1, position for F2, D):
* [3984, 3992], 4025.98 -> 1.39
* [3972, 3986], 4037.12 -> 1.40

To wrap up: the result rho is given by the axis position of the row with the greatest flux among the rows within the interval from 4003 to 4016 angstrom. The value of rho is 4003.79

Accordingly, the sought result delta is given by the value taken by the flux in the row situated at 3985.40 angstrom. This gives 4.57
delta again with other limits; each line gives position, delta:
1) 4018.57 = 3.7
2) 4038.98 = 3.46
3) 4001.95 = 4.76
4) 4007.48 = 2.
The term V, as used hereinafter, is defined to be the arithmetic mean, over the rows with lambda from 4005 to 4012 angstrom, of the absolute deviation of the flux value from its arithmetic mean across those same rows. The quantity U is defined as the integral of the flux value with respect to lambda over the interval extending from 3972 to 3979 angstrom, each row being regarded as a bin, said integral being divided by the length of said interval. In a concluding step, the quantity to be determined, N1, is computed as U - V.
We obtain 4.2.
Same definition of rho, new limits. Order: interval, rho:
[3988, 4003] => 4001.95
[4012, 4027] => 4014.87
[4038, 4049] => 4038.98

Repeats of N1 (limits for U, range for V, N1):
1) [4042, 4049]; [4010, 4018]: 2.9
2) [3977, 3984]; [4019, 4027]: 4.6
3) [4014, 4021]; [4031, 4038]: 3.7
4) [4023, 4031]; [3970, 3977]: 3.3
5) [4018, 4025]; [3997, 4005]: 3.1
